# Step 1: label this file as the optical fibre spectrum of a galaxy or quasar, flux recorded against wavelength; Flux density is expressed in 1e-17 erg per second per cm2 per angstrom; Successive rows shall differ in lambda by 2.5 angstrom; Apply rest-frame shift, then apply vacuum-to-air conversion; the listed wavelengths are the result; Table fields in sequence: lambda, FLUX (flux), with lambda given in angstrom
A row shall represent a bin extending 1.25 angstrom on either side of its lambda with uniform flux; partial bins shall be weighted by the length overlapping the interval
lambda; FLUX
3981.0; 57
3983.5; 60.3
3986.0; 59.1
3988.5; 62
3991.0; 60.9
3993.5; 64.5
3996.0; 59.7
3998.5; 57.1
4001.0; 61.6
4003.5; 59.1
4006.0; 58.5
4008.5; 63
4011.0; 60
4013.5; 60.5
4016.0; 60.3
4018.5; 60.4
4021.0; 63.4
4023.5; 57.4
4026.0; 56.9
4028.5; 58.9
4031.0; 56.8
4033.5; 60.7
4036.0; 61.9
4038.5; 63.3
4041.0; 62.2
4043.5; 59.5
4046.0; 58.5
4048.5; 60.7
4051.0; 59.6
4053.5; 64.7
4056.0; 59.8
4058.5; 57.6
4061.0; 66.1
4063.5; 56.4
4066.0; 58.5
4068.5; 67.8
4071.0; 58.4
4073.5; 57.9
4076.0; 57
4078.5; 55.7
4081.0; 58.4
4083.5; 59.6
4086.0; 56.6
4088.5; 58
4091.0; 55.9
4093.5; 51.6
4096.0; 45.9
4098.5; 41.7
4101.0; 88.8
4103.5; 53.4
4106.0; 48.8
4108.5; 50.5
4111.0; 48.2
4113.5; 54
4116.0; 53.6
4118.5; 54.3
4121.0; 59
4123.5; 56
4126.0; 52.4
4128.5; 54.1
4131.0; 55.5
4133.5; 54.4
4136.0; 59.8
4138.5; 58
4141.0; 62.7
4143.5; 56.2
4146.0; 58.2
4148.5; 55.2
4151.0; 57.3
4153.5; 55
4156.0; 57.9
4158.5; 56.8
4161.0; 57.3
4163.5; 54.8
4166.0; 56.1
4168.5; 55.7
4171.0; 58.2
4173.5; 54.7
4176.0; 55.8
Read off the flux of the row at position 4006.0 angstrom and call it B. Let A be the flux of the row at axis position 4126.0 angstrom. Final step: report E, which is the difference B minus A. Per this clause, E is 6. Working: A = 52.4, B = 58.5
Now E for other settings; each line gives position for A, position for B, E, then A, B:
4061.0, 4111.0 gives -18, 66.1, 48.2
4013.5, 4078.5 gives -5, 60.5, 55.7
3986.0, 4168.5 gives -3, 59.1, 55.7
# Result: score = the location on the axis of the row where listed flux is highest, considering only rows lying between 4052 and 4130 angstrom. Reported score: 4101.0 angstrom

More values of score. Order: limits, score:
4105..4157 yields 4141.0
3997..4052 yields 4021.0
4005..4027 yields 4021.0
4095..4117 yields 4101.0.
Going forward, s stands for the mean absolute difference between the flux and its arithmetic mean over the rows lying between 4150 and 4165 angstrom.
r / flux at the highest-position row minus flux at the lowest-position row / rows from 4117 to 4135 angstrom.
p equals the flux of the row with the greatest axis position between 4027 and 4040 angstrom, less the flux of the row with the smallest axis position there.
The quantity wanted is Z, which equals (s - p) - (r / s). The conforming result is -3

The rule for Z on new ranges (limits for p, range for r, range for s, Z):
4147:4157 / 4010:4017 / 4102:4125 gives 0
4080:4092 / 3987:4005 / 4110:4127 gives 6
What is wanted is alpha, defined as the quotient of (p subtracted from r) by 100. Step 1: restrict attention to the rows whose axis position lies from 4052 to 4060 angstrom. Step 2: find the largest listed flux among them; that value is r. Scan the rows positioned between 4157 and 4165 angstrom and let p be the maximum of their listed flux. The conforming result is 0.074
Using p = 57.3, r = 64.7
